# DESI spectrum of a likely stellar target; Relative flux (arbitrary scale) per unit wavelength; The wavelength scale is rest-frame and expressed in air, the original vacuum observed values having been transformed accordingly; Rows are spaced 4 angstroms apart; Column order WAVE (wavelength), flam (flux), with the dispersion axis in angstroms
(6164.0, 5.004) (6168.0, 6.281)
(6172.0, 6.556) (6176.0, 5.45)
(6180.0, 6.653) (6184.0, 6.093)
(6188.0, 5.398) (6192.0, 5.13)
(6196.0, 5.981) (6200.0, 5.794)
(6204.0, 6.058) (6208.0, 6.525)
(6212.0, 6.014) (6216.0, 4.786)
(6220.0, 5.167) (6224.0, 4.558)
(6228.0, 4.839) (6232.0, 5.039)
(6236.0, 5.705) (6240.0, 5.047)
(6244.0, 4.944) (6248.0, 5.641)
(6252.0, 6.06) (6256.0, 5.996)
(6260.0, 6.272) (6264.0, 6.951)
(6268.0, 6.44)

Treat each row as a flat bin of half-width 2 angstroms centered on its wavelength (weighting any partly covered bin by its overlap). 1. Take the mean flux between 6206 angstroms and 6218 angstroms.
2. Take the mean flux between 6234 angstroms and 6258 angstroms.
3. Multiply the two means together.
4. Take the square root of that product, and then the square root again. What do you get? 2.38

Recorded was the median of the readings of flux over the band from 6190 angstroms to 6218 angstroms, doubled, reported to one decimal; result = 12.0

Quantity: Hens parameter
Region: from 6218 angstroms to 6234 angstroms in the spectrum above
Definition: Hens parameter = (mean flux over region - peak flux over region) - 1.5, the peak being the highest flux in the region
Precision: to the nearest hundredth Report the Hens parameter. -1.77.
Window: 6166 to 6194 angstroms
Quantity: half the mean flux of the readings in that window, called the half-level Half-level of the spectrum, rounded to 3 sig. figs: 2.97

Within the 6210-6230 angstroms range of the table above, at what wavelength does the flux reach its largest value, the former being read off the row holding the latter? 6212.0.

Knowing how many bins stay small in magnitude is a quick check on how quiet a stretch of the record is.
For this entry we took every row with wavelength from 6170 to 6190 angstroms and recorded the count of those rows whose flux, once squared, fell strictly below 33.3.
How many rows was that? 2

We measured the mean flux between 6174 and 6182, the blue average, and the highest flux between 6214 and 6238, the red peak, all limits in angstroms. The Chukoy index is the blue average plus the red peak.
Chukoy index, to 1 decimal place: 11.8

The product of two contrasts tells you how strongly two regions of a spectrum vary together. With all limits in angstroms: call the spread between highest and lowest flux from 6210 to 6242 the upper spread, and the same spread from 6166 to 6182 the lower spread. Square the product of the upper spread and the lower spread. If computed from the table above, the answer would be 3.1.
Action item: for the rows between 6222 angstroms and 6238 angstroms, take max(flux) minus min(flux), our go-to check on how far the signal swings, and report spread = 1.15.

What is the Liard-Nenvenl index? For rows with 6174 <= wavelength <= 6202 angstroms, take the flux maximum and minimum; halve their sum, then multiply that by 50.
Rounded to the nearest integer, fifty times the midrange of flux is 295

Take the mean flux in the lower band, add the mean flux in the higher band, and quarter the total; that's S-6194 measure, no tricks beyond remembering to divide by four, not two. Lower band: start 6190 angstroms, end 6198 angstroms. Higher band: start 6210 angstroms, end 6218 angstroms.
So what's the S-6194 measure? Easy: 2.74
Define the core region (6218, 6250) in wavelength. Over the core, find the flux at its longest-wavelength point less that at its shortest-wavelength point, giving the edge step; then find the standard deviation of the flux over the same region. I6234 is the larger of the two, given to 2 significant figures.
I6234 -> 0.47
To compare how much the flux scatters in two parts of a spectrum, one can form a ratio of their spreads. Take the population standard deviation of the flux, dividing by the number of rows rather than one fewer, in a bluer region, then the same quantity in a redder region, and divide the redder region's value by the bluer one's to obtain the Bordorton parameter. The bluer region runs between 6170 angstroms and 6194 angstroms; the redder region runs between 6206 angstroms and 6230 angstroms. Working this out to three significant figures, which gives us 1.21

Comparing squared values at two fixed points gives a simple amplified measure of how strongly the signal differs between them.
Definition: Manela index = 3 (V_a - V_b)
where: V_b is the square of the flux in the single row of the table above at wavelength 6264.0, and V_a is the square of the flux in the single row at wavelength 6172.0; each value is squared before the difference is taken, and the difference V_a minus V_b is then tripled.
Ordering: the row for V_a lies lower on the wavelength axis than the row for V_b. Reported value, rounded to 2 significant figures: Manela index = -16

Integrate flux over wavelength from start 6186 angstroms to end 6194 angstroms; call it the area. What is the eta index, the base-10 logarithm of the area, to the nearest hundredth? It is 1.62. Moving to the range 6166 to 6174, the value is 1.71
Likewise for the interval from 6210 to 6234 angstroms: 2.08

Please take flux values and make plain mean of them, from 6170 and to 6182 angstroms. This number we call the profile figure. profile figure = 6.2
